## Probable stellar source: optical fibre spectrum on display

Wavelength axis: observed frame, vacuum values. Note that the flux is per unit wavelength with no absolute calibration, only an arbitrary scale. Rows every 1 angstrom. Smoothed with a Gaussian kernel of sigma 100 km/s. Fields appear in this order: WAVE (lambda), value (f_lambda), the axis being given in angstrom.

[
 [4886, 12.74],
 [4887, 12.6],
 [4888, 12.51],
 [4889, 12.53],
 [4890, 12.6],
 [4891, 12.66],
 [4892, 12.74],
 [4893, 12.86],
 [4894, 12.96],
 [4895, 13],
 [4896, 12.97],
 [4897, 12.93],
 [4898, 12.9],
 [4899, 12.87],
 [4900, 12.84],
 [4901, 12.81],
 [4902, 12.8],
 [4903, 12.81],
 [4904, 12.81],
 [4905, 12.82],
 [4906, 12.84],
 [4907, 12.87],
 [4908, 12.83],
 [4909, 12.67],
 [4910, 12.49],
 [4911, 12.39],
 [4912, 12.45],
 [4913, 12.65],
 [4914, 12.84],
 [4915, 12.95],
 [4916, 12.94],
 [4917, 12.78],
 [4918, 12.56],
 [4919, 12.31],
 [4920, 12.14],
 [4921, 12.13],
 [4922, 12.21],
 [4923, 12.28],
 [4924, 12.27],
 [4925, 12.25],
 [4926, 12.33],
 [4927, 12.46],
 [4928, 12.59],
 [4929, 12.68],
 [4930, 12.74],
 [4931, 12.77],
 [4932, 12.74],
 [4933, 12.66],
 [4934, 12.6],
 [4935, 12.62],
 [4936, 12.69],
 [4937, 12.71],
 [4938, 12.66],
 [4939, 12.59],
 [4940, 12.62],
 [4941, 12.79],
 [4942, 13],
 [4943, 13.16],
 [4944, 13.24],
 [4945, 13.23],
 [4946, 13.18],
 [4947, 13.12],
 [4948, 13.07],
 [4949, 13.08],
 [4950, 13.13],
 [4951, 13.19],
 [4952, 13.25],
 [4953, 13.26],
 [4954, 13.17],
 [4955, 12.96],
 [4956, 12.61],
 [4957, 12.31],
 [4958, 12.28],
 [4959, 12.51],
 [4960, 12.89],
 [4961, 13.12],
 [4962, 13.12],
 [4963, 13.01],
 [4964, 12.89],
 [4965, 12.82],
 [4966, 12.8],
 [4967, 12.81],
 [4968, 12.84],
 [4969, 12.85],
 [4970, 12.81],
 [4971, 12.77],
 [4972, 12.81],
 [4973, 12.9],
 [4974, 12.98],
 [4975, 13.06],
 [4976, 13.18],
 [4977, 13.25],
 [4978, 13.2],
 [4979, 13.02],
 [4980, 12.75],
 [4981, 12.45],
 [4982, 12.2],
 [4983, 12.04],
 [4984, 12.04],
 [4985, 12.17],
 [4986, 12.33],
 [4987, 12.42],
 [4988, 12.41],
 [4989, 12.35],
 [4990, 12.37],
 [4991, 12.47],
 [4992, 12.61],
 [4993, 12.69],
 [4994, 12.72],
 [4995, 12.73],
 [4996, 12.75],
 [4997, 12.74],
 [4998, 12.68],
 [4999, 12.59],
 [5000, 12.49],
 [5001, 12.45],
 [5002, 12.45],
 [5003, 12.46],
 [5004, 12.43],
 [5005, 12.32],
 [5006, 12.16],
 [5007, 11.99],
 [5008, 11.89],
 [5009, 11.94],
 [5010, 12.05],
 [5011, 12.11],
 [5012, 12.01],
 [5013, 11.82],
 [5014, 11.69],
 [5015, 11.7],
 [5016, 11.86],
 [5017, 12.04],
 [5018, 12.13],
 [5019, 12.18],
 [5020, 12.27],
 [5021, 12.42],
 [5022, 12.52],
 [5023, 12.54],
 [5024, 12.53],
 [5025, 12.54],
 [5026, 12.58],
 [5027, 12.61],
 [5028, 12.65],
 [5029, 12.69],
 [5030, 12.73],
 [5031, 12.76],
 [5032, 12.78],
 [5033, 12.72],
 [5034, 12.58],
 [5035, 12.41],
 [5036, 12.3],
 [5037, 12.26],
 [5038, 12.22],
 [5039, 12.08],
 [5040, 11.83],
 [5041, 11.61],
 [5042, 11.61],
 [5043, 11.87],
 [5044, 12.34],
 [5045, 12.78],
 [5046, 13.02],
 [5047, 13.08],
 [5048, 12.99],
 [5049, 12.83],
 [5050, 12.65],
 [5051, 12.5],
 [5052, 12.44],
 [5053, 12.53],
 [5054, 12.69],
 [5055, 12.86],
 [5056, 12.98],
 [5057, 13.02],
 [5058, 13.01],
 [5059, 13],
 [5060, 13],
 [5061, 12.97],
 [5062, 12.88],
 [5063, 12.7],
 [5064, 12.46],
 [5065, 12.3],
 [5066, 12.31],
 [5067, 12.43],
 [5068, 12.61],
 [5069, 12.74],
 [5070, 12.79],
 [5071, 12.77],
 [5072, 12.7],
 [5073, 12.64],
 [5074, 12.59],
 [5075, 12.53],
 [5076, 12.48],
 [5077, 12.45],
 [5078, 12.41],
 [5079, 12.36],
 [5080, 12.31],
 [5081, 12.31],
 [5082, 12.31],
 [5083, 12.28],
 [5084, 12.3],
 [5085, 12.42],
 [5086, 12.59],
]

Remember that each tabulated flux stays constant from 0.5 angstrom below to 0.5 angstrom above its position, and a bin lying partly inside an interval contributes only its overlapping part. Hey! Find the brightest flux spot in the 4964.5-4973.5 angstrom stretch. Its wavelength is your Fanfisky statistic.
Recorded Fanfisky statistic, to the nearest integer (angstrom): 4973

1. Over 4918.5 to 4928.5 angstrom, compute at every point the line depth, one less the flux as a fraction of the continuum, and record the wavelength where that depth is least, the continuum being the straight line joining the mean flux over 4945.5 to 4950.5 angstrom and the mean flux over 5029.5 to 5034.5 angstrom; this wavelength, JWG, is 4928 angstrom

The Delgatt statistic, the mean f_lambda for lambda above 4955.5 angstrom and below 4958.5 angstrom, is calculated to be 12.4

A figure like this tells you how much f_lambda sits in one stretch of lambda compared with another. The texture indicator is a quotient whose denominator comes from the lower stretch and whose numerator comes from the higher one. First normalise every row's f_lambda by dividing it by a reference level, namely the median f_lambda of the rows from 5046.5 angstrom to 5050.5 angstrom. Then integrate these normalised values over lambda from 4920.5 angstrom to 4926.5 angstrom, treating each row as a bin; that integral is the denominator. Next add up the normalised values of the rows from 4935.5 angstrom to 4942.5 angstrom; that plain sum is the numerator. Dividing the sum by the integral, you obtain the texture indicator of 1.2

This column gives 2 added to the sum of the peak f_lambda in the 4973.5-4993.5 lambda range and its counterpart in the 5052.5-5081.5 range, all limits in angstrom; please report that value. 28.3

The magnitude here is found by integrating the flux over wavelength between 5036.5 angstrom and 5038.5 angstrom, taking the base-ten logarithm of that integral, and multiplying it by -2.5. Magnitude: -3.47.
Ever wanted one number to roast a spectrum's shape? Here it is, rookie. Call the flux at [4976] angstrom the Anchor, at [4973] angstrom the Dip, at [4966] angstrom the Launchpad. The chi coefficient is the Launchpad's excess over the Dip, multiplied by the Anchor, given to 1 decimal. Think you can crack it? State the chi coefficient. -1.3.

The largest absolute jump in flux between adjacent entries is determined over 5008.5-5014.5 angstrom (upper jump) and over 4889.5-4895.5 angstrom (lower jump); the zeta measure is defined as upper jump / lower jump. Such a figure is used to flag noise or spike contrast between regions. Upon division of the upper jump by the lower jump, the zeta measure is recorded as 2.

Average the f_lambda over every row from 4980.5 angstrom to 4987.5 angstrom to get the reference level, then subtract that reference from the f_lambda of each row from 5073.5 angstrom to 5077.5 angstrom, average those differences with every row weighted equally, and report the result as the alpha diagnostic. 0.28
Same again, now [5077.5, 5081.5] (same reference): 0.11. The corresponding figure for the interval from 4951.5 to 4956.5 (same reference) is 0.81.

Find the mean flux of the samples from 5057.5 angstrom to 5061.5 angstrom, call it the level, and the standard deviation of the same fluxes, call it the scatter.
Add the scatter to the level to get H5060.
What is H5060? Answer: 13.0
